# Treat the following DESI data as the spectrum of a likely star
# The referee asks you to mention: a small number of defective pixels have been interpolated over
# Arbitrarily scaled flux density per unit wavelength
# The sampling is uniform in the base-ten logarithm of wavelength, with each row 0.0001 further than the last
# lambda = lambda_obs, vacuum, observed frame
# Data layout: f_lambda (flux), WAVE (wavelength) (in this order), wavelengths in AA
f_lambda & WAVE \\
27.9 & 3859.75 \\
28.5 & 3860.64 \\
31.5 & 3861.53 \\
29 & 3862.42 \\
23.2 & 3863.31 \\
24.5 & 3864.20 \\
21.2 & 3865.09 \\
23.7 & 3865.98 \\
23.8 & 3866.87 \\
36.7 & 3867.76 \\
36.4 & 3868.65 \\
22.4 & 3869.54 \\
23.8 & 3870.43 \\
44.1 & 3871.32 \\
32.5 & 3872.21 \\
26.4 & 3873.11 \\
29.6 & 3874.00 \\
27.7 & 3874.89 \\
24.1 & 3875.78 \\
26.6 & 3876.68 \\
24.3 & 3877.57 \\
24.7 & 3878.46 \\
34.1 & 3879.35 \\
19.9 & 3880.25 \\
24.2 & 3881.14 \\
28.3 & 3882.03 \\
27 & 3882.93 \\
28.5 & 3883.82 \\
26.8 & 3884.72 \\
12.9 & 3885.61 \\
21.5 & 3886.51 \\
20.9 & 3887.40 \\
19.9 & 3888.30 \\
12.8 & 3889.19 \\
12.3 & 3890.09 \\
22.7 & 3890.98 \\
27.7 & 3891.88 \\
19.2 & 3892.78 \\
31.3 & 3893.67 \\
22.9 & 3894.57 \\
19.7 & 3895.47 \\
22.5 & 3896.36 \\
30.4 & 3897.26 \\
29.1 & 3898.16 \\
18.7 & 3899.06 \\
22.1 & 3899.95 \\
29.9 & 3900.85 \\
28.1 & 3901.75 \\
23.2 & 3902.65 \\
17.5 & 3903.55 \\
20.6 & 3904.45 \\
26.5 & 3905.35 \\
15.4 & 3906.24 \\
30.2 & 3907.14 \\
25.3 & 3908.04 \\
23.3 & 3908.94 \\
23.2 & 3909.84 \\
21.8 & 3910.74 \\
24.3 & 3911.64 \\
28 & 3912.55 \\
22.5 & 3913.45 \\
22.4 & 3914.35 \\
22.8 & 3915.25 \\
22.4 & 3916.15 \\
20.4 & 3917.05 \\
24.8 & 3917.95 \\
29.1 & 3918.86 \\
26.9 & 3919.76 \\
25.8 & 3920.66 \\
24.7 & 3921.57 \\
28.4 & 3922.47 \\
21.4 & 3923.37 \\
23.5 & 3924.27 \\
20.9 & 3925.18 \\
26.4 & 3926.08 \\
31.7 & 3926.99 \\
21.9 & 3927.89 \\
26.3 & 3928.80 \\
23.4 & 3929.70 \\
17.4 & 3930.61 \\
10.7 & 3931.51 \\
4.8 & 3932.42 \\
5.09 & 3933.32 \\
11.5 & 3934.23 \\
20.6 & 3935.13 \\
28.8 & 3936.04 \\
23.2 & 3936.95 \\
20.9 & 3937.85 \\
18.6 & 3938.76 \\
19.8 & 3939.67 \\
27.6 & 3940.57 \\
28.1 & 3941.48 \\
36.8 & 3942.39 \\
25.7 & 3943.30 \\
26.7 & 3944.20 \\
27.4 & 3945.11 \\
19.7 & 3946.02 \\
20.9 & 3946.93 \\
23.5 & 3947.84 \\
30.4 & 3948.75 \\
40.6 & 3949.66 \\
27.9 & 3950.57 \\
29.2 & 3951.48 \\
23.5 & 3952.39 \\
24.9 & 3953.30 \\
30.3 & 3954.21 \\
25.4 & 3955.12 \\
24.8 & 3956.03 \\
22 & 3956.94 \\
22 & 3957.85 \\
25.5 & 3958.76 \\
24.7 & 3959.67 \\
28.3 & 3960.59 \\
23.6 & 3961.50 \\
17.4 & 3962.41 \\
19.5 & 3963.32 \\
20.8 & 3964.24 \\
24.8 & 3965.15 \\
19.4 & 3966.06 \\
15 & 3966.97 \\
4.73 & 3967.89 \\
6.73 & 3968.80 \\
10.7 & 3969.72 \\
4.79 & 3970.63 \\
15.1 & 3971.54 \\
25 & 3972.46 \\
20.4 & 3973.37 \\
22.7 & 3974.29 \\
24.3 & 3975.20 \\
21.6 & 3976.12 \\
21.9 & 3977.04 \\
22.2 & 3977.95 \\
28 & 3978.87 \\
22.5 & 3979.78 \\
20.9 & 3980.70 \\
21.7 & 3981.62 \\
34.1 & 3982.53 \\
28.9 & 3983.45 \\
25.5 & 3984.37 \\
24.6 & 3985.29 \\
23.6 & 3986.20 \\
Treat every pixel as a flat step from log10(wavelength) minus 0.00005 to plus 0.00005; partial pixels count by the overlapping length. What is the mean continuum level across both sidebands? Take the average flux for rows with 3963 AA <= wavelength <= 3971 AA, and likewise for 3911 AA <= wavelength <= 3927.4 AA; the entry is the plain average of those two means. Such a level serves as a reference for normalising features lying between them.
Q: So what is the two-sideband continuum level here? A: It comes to 19.4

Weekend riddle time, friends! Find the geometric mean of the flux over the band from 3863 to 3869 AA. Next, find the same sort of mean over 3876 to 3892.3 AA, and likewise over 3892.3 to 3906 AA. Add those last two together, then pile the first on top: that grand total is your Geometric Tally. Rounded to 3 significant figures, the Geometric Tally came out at 72.4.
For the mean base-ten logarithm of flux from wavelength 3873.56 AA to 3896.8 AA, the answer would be 1.36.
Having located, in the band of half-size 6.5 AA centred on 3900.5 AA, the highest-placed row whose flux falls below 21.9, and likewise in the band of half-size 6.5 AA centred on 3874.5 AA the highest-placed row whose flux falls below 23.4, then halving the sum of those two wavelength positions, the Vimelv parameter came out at 3893.2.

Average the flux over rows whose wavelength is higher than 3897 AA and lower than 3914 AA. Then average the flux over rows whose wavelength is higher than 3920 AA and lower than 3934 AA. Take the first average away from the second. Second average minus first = -3.4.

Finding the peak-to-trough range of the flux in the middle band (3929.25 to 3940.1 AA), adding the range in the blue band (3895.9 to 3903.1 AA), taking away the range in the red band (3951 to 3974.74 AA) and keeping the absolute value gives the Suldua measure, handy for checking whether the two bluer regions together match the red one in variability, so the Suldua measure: 10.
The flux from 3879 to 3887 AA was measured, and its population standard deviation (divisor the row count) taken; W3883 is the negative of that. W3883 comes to -5.8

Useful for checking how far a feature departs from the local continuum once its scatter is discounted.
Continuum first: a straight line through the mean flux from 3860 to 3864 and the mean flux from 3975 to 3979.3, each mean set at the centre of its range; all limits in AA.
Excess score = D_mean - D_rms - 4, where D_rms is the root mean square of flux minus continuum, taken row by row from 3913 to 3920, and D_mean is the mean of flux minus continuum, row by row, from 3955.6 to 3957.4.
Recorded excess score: -8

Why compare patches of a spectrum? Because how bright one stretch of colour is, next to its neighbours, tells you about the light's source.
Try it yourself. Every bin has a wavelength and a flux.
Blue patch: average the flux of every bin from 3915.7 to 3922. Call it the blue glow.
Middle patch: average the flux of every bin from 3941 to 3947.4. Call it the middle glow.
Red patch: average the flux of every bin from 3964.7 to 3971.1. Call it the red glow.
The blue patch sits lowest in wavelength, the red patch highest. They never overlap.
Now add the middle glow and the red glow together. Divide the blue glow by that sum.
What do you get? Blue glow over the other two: 0.641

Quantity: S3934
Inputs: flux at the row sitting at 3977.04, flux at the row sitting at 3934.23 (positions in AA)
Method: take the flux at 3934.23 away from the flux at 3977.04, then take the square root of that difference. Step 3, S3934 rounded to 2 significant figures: 3.2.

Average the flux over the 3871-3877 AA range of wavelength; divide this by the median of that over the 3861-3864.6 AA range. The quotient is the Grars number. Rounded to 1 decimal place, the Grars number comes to 1.1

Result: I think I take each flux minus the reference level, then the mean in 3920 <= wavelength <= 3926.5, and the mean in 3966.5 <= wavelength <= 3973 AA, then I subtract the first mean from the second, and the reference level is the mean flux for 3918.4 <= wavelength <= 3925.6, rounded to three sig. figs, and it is -12.7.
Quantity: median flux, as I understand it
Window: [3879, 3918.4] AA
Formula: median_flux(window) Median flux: 23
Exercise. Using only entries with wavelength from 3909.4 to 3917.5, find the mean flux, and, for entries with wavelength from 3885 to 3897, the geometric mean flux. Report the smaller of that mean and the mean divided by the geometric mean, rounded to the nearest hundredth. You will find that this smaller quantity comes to 1.17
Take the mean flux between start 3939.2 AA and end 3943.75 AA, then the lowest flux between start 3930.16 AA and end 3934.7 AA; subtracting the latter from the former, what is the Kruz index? 23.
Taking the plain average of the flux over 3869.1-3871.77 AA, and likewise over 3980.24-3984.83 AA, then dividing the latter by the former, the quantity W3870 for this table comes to 0.87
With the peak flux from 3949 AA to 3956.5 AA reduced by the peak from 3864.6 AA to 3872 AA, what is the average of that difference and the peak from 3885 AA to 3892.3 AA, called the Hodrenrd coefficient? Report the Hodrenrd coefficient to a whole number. 12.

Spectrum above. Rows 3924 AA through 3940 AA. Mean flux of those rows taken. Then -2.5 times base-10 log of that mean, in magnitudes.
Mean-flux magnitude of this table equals -3.24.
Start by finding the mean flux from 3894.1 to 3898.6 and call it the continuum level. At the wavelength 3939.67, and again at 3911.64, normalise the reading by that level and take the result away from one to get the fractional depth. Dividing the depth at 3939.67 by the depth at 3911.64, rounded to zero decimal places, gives 8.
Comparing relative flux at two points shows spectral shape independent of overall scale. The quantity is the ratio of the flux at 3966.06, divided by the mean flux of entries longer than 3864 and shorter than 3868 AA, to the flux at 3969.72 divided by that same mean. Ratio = 1.81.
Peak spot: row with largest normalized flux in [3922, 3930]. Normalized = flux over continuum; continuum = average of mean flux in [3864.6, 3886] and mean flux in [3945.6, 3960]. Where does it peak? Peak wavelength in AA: 3926.99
